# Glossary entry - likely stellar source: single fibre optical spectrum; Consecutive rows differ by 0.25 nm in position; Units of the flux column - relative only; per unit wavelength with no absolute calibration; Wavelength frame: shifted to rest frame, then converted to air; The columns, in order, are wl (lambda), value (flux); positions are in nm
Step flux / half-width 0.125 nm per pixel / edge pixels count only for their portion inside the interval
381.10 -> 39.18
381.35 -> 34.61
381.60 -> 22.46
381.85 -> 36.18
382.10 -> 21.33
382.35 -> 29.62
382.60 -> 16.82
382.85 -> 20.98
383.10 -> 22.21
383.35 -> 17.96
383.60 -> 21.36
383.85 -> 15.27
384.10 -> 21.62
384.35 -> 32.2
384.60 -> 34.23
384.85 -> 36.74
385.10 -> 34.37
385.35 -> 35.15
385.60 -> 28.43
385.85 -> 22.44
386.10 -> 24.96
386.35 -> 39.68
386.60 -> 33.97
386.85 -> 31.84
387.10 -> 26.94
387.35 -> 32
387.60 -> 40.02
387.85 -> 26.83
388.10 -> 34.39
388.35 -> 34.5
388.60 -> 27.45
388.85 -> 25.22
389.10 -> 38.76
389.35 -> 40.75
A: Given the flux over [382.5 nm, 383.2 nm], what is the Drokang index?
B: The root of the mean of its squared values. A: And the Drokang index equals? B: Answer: 20.1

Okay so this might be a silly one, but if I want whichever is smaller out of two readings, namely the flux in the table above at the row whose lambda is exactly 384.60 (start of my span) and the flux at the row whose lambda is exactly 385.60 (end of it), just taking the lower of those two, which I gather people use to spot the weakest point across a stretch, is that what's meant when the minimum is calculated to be 28.4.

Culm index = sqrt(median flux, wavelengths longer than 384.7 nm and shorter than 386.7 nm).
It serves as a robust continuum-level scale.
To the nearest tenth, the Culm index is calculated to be 5.8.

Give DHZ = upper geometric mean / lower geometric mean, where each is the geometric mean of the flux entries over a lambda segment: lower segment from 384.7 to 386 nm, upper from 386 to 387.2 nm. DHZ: 1.0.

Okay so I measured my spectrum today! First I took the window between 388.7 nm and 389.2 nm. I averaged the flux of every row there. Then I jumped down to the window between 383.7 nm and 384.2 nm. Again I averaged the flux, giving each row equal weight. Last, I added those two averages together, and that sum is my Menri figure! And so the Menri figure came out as 50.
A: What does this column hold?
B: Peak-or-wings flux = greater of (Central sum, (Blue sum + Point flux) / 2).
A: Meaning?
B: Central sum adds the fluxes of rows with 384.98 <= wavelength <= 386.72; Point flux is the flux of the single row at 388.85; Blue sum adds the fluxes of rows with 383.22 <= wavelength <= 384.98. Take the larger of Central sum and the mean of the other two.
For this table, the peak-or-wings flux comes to 219.0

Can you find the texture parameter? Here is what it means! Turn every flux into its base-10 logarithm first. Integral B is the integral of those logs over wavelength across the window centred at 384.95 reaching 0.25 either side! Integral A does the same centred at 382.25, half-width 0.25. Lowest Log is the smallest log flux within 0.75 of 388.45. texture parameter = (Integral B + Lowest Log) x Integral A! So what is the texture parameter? 1.5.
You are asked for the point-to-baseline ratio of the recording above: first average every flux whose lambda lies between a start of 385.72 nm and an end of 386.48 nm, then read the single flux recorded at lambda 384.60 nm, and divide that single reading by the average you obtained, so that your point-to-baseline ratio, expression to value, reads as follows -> 1.2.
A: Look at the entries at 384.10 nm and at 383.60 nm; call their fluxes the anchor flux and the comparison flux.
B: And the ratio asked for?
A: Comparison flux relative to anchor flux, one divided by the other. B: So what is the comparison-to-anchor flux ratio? 0.988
